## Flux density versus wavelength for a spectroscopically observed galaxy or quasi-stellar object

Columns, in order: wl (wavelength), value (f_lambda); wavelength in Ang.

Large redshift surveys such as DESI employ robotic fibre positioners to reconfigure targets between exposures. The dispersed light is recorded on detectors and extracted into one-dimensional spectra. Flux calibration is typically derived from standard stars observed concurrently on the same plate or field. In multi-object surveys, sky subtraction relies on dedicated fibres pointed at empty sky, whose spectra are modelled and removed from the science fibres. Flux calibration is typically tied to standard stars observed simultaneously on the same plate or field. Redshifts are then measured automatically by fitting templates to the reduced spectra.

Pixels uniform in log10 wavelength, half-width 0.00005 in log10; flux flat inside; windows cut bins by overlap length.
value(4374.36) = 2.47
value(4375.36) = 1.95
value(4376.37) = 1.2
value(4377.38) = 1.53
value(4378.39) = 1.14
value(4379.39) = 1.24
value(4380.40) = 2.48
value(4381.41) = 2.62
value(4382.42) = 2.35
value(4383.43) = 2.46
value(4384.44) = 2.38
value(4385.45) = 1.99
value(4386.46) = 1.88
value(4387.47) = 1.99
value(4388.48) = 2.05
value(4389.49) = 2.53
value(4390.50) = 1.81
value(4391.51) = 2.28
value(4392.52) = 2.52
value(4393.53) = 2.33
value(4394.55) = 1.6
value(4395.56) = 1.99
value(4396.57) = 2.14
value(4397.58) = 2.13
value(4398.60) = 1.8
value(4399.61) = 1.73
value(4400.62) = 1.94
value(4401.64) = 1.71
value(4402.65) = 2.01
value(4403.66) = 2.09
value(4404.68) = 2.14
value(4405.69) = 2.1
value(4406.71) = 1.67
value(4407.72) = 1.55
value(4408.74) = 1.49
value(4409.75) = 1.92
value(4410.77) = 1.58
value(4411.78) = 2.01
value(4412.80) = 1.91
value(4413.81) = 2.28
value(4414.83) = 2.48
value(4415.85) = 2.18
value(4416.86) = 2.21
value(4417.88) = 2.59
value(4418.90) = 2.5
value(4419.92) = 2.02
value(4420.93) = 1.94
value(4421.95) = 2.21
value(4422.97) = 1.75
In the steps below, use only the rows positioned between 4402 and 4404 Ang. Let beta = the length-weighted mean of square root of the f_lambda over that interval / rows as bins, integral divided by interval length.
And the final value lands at 1.43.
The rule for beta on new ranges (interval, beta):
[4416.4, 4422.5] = 1.49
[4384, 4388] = 1.43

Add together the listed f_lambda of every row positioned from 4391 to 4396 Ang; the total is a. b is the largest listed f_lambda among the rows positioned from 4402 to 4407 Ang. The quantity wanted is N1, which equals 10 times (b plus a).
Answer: 129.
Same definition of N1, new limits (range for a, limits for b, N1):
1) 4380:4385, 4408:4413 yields 143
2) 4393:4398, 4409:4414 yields 125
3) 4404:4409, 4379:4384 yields 116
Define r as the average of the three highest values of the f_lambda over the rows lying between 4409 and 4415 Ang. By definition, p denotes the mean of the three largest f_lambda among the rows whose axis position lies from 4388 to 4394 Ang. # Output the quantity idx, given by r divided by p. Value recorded 0.92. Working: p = 2.46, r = 2.26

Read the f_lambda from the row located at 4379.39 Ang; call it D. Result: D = 1.24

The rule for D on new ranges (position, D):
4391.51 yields 2.28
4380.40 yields 2.48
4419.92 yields 2.02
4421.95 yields 2.21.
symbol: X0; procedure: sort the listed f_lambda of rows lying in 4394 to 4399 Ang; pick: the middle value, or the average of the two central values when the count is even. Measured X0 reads 2.0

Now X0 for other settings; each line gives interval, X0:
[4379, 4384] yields 2.5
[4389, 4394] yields 2.3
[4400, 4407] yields 2.0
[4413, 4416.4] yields 2.3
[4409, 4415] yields 2.0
